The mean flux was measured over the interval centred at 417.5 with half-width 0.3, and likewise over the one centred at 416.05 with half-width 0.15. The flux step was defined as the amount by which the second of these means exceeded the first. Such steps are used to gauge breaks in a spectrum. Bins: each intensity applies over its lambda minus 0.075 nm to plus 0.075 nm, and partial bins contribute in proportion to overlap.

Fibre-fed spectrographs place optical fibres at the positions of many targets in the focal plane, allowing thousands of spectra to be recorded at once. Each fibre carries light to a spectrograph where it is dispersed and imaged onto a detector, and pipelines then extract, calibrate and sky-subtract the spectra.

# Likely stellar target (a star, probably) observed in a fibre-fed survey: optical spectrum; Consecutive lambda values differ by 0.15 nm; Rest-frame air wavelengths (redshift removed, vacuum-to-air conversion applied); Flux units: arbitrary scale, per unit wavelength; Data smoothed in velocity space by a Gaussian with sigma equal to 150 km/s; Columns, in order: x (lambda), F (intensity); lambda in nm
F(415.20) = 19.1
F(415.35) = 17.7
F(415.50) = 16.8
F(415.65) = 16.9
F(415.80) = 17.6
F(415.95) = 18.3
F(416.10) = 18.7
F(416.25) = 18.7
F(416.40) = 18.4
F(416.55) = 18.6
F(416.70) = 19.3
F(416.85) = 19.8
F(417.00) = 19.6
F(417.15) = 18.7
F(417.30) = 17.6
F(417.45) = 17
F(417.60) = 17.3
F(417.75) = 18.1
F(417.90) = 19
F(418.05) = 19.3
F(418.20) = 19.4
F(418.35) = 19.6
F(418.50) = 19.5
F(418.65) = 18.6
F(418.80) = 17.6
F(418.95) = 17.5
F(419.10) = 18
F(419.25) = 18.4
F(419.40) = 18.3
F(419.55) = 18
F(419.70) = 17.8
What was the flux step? 1.0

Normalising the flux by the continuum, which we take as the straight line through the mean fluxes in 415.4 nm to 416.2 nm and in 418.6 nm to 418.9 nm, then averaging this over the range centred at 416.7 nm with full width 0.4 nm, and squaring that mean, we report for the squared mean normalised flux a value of 1.17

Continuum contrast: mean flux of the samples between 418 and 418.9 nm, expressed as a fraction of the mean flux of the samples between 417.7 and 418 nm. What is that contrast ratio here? 1.02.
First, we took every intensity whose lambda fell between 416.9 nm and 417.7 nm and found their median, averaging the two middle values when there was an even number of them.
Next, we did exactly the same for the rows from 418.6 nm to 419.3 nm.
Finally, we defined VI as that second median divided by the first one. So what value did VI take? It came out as 1.02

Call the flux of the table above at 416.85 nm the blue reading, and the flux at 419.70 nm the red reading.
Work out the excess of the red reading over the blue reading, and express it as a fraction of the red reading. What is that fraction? -0.11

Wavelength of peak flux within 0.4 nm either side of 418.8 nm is 418.50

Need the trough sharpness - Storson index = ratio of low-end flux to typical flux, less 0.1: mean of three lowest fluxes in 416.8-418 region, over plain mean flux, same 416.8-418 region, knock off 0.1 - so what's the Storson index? 0.841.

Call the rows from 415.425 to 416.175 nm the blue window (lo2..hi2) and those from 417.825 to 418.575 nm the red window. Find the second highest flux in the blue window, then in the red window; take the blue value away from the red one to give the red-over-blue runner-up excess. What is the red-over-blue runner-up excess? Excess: 1.2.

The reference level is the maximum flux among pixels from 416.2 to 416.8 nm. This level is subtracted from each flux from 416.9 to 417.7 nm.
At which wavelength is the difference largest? 417.00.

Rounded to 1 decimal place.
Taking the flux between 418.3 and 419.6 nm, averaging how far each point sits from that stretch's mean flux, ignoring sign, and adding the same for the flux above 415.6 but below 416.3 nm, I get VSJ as 1.2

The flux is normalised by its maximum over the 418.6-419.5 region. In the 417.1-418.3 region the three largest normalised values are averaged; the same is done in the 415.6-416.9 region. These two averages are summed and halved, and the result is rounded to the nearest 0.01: 1.03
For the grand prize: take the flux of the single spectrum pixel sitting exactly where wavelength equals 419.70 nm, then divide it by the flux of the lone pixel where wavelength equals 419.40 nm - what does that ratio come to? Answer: 0.973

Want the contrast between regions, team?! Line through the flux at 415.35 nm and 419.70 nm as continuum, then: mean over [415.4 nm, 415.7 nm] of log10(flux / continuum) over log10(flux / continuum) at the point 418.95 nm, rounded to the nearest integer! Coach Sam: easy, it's 3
